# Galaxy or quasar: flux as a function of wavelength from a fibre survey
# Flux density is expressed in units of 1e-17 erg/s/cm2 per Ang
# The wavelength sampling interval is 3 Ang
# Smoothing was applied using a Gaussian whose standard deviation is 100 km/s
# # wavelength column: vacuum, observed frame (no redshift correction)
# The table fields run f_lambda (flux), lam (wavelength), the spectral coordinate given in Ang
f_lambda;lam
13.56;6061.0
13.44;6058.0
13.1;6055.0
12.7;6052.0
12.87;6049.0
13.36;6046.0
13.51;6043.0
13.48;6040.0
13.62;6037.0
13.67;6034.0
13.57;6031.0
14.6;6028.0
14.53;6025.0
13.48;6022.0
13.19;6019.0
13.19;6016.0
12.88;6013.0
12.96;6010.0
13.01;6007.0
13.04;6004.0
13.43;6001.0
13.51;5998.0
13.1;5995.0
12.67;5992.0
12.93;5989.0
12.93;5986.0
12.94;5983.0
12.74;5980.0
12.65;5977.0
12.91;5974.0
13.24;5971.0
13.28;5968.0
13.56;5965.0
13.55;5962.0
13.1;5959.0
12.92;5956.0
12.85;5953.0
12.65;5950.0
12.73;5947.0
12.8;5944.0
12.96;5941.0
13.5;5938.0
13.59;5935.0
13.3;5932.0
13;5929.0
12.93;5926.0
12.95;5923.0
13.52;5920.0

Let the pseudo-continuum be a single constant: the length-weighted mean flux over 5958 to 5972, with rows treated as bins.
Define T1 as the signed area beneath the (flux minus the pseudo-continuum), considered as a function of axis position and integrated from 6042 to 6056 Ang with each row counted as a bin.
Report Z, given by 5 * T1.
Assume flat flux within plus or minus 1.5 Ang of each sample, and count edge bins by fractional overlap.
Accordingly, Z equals -19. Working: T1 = -4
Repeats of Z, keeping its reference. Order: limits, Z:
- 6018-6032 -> 39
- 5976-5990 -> -36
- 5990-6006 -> -18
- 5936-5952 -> -33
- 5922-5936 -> -15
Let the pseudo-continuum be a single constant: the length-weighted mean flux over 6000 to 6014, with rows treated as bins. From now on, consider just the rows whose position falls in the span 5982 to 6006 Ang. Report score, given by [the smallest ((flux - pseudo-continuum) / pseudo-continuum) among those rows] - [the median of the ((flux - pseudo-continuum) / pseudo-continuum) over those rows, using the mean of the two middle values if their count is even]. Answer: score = -0.0245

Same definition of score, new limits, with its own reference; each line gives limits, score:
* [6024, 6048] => -0.0180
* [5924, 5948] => -0.0191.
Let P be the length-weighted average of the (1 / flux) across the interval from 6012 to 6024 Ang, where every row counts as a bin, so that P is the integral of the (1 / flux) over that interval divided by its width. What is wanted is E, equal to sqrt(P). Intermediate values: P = 0.0755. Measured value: 0.2748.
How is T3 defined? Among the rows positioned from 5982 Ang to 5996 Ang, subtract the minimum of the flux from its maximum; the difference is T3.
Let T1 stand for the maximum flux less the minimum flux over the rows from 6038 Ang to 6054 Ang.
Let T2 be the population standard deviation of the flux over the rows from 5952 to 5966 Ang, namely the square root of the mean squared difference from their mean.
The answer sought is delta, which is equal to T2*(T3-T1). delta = -0.12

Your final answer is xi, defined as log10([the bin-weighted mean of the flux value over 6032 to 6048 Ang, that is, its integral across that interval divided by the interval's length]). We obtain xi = 1.13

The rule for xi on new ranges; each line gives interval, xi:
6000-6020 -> 1.12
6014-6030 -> 1.14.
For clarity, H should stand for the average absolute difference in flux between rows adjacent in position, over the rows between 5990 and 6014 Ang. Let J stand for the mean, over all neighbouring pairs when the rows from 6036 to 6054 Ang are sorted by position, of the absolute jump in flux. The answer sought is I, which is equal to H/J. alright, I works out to 1.1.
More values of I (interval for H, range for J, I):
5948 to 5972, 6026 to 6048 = 0.7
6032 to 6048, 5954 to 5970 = 0.4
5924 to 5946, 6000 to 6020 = 1.7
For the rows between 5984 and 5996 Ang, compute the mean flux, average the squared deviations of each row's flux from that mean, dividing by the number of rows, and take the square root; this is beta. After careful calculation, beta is 0.15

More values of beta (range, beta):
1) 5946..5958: 0.10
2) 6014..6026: 0.55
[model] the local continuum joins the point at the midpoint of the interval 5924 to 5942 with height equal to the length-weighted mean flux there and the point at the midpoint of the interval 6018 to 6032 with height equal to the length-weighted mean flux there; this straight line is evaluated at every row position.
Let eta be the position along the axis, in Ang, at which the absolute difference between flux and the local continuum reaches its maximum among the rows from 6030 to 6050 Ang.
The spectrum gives 6049.0 Ang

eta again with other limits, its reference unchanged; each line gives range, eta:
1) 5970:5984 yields 5977.0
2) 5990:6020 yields 5992.0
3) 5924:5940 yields 5935.0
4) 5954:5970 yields 5956.0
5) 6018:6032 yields 6019.0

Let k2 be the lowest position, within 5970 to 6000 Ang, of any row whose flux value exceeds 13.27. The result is 5998.0 Ang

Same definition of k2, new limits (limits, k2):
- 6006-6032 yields 6022.0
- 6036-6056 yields 6037.0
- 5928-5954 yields 5932.0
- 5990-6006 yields 5998.0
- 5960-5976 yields 5962.0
